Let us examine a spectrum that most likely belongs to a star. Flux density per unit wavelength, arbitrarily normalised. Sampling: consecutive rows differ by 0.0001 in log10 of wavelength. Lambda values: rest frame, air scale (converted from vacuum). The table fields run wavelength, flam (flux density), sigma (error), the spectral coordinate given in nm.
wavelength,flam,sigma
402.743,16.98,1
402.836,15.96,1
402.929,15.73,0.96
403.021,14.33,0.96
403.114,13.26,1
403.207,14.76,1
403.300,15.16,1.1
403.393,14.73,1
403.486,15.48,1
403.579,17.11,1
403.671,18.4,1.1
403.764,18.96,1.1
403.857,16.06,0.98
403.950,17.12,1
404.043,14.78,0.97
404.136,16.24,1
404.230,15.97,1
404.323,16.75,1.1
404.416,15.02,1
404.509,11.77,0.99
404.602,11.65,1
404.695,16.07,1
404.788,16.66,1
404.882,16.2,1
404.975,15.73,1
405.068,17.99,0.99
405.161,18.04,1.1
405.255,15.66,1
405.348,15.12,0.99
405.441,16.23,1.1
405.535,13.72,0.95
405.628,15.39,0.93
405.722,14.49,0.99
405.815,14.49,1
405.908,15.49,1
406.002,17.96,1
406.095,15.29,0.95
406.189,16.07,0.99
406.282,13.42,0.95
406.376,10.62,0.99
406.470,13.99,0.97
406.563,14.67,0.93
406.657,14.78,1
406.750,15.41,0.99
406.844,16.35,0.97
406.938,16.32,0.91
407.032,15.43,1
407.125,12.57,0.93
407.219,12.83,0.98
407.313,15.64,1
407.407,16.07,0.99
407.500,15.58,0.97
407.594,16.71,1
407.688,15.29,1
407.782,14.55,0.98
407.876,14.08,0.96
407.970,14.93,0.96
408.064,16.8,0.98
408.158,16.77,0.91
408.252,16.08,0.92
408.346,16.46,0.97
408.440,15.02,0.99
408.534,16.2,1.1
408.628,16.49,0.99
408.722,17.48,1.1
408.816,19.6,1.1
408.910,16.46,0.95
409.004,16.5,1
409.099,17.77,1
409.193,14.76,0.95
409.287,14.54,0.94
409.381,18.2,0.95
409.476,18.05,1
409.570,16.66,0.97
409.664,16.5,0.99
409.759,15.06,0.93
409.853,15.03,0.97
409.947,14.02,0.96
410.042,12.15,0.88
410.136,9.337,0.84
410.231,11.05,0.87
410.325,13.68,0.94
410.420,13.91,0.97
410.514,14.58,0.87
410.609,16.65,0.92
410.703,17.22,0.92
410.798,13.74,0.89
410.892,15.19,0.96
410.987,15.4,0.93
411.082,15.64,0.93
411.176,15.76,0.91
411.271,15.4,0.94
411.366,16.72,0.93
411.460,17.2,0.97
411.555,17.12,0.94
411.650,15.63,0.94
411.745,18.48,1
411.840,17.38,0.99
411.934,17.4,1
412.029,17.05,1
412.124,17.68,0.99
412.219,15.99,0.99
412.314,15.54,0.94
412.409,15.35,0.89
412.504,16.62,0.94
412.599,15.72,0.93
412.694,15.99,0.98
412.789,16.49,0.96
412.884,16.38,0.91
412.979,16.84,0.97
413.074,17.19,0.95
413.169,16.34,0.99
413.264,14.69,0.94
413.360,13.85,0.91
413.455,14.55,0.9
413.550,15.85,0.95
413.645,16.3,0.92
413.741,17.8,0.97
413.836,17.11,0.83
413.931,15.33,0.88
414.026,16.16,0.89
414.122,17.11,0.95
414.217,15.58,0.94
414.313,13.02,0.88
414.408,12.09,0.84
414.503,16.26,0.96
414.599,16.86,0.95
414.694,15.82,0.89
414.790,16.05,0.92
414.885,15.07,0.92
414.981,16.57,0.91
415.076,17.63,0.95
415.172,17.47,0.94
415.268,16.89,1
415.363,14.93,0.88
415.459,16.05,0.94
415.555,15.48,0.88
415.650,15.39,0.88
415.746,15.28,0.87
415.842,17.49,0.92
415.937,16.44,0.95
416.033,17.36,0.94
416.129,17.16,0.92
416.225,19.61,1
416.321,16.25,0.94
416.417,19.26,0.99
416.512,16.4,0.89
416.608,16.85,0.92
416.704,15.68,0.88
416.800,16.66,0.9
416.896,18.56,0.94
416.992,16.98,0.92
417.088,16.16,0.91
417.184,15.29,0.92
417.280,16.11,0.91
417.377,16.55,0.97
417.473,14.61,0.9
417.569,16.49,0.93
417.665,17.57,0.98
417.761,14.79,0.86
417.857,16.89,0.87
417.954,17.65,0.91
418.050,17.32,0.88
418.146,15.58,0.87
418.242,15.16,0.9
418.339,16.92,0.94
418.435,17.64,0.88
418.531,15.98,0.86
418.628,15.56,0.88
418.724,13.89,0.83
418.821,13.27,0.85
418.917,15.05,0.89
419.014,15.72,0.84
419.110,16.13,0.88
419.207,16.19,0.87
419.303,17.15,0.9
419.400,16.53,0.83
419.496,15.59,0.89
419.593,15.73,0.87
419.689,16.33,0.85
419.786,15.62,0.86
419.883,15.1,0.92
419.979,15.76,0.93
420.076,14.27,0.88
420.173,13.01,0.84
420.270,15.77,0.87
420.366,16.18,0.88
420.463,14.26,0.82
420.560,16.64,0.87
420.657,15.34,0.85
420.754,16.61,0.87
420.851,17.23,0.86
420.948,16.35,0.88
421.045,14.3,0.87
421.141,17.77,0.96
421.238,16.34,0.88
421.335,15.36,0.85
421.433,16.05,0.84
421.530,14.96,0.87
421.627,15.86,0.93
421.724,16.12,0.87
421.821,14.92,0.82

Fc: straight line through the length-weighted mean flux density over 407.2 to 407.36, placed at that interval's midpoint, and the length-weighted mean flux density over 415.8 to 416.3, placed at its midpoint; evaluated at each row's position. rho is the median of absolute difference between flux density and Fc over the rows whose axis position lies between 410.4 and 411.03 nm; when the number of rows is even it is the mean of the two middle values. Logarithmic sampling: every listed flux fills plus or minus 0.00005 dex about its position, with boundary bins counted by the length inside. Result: 1.03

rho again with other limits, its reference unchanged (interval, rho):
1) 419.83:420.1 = 3.79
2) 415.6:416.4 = 1.22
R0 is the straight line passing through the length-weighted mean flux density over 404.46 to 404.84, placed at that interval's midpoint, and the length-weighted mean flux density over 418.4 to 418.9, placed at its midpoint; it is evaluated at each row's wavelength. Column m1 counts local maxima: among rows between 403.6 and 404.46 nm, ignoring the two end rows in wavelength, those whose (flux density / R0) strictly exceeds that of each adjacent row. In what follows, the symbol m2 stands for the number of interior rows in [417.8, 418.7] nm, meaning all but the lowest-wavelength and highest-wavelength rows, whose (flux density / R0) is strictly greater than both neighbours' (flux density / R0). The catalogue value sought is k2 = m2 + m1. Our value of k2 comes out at 6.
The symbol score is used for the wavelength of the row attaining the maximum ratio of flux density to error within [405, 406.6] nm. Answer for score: 405.068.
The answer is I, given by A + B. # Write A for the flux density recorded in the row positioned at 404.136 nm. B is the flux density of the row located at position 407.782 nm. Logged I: 30.8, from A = 16.24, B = 14.55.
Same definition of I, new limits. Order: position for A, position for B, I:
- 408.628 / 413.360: 30.3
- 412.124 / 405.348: 32.8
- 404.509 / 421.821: 26.7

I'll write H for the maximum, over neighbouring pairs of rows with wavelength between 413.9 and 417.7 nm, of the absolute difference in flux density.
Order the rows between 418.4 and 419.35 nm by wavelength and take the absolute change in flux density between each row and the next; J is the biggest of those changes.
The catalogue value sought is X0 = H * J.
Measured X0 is 7.4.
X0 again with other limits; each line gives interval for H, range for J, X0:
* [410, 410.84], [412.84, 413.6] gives 5.7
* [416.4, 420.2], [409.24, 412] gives 10.5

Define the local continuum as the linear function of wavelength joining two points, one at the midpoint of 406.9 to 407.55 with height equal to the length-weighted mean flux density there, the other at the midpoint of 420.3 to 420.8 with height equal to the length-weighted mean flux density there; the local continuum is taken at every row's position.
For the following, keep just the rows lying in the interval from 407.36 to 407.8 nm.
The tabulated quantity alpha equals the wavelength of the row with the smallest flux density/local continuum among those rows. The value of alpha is 407.782 nm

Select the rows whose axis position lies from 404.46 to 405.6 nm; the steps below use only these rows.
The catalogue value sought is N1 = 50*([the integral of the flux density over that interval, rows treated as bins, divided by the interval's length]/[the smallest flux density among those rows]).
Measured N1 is 66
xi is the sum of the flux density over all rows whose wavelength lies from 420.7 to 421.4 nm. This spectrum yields 114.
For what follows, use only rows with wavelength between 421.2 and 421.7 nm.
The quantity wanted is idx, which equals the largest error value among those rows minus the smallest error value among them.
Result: 0.09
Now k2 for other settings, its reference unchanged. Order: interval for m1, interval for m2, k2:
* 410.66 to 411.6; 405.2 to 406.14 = 5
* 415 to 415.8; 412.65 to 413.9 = 4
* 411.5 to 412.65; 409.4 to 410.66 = 4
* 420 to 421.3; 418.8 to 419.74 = 5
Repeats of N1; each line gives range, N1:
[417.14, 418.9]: 60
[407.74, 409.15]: 58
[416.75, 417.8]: 56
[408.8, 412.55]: 84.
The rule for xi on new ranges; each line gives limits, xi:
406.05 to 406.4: 55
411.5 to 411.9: 69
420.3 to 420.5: 30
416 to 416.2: 35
